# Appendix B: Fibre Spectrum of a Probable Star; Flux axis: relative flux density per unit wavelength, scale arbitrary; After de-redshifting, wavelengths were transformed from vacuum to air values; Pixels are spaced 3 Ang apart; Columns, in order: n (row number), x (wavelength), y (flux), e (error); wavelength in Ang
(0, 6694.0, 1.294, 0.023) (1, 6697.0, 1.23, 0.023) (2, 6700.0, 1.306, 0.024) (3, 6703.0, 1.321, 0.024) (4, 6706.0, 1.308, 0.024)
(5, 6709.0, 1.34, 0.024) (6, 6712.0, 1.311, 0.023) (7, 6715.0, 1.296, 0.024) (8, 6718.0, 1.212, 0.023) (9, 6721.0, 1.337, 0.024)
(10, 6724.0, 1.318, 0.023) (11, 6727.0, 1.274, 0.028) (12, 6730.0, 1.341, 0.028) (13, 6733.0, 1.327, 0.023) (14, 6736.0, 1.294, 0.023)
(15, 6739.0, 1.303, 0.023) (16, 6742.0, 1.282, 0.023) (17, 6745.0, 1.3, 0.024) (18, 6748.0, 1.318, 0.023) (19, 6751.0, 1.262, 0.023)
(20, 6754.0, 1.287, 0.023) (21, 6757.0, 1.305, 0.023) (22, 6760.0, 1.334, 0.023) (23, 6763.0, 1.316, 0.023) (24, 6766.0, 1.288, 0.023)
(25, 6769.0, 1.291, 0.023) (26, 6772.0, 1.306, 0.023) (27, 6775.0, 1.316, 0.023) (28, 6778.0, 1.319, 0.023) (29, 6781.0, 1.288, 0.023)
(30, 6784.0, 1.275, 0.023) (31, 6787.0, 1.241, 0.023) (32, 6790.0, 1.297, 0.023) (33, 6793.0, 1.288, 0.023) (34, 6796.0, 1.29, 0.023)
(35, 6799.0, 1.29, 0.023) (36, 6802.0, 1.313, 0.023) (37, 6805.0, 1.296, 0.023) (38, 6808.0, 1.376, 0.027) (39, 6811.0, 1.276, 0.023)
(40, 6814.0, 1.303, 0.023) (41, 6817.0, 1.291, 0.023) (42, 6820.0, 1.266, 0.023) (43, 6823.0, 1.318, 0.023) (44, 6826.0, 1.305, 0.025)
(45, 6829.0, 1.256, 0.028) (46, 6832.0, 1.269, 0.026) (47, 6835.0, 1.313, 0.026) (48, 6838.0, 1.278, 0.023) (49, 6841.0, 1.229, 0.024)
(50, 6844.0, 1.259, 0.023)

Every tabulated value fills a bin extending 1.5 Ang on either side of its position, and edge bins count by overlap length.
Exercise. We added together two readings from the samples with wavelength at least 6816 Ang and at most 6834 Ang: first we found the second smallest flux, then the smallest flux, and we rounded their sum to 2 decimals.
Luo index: 2.52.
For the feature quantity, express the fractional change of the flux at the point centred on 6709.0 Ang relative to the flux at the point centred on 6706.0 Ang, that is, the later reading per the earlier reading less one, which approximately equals 0.024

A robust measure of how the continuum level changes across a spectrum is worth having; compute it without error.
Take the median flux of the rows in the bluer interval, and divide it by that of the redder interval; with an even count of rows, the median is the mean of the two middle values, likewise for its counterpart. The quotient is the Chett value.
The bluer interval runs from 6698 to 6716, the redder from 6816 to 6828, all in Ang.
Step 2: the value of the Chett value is 1.01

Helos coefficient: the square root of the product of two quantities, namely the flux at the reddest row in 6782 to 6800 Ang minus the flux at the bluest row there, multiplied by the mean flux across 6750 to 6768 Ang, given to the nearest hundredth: 0.14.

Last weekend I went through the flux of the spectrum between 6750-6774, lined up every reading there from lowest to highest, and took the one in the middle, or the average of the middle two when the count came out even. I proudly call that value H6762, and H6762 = 1.298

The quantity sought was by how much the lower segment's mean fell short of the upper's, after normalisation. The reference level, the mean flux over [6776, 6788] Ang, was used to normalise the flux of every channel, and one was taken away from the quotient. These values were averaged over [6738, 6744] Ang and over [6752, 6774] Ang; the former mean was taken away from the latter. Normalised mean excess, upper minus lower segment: 0.009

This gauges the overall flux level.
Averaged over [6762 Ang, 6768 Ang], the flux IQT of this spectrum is 1.30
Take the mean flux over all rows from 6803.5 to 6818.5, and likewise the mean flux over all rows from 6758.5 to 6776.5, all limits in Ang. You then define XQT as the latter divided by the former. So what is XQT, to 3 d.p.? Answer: 1.000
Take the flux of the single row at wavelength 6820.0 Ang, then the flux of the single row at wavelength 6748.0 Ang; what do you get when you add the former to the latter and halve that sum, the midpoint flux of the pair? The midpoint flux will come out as 1.29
